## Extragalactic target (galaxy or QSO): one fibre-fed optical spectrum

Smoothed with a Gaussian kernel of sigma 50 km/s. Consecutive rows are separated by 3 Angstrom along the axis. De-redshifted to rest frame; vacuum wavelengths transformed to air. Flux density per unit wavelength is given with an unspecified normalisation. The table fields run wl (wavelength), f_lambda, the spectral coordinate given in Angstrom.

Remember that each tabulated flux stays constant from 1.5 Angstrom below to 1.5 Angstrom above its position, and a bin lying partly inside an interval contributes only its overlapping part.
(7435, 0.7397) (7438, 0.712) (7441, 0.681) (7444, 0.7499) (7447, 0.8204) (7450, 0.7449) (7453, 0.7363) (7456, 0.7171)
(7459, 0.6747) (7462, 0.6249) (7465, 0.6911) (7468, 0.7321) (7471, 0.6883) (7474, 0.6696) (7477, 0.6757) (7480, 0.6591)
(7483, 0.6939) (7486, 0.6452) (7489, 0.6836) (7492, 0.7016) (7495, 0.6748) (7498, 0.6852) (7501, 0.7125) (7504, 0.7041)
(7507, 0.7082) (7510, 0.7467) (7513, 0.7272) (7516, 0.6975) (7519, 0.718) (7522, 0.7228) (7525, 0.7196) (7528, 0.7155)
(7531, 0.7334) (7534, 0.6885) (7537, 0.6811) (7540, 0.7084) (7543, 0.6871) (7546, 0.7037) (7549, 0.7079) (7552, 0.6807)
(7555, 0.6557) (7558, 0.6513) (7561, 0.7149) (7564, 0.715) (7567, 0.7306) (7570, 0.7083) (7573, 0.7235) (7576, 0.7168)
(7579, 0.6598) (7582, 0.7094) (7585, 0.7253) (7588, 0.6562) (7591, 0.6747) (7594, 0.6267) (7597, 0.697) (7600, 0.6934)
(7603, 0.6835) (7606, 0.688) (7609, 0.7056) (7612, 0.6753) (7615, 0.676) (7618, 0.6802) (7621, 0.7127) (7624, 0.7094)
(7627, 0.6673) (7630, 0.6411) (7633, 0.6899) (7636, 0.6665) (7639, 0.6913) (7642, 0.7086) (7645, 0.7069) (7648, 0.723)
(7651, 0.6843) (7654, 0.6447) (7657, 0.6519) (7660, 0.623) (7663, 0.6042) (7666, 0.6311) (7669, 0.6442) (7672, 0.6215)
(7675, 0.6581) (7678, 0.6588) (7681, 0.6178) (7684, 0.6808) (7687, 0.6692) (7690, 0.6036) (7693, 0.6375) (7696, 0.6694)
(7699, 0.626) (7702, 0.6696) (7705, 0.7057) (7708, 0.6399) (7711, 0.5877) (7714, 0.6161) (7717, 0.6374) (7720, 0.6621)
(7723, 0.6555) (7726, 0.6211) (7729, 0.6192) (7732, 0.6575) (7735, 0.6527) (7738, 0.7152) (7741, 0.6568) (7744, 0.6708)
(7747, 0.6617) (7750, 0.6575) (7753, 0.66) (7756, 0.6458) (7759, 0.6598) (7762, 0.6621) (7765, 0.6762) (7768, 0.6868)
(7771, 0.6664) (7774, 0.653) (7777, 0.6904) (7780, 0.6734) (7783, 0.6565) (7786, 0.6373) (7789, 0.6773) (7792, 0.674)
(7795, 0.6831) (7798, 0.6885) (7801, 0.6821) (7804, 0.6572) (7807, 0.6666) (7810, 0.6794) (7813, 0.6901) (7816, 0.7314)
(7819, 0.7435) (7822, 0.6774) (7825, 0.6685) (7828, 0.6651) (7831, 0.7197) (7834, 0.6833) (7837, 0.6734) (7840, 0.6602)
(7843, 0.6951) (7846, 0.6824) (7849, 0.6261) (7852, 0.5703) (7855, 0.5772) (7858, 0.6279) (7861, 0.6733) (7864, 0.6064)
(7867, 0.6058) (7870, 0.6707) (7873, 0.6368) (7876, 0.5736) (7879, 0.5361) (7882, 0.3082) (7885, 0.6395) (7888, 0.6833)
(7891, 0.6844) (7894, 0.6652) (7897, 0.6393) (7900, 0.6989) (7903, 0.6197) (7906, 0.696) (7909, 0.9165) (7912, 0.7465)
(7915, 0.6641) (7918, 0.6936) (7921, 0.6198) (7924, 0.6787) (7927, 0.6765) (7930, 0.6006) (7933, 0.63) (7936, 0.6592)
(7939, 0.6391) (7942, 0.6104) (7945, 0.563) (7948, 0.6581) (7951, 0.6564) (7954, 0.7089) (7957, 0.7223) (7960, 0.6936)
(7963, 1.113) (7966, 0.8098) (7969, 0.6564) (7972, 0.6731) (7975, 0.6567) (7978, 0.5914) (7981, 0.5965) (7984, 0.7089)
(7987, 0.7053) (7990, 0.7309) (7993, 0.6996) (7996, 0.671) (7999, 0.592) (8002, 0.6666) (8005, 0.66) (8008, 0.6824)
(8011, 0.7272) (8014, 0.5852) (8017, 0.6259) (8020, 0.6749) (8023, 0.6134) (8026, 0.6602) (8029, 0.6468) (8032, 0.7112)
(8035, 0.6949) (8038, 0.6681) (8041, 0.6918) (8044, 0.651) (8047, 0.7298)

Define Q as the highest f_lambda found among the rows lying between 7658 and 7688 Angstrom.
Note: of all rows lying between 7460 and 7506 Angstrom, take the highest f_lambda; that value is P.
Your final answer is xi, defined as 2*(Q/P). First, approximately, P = 0.7321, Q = 0.6808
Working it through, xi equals 1.9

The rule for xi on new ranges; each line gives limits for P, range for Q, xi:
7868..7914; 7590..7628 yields 1.6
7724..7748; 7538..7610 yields 2.0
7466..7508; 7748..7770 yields 1.9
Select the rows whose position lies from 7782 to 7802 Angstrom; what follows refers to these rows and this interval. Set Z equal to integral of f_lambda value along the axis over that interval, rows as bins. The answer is 13.4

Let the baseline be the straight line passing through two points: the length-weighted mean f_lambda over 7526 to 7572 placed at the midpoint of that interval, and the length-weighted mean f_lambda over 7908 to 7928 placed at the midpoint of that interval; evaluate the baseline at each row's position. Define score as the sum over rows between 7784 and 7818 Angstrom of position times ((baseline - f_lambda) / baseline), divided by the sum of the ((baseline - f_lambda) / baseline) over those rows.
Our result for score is 7796.4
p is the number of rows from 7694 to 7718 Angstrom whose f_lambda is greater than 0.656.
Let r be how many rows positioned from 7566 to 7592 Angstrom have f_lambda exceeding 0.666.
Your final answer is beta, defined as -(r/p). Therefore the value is -2.33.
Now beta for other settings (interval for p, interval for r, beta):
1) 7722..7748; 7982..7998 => -1.00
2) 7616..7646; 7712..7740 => -0.11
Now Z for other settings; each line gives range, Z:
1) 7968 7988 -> 13.1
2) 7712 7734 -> 14.0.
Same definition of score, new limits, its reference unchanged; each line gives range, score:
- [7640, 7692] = 7672.0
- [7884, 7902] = 7891.6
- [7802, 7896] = 7864.0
